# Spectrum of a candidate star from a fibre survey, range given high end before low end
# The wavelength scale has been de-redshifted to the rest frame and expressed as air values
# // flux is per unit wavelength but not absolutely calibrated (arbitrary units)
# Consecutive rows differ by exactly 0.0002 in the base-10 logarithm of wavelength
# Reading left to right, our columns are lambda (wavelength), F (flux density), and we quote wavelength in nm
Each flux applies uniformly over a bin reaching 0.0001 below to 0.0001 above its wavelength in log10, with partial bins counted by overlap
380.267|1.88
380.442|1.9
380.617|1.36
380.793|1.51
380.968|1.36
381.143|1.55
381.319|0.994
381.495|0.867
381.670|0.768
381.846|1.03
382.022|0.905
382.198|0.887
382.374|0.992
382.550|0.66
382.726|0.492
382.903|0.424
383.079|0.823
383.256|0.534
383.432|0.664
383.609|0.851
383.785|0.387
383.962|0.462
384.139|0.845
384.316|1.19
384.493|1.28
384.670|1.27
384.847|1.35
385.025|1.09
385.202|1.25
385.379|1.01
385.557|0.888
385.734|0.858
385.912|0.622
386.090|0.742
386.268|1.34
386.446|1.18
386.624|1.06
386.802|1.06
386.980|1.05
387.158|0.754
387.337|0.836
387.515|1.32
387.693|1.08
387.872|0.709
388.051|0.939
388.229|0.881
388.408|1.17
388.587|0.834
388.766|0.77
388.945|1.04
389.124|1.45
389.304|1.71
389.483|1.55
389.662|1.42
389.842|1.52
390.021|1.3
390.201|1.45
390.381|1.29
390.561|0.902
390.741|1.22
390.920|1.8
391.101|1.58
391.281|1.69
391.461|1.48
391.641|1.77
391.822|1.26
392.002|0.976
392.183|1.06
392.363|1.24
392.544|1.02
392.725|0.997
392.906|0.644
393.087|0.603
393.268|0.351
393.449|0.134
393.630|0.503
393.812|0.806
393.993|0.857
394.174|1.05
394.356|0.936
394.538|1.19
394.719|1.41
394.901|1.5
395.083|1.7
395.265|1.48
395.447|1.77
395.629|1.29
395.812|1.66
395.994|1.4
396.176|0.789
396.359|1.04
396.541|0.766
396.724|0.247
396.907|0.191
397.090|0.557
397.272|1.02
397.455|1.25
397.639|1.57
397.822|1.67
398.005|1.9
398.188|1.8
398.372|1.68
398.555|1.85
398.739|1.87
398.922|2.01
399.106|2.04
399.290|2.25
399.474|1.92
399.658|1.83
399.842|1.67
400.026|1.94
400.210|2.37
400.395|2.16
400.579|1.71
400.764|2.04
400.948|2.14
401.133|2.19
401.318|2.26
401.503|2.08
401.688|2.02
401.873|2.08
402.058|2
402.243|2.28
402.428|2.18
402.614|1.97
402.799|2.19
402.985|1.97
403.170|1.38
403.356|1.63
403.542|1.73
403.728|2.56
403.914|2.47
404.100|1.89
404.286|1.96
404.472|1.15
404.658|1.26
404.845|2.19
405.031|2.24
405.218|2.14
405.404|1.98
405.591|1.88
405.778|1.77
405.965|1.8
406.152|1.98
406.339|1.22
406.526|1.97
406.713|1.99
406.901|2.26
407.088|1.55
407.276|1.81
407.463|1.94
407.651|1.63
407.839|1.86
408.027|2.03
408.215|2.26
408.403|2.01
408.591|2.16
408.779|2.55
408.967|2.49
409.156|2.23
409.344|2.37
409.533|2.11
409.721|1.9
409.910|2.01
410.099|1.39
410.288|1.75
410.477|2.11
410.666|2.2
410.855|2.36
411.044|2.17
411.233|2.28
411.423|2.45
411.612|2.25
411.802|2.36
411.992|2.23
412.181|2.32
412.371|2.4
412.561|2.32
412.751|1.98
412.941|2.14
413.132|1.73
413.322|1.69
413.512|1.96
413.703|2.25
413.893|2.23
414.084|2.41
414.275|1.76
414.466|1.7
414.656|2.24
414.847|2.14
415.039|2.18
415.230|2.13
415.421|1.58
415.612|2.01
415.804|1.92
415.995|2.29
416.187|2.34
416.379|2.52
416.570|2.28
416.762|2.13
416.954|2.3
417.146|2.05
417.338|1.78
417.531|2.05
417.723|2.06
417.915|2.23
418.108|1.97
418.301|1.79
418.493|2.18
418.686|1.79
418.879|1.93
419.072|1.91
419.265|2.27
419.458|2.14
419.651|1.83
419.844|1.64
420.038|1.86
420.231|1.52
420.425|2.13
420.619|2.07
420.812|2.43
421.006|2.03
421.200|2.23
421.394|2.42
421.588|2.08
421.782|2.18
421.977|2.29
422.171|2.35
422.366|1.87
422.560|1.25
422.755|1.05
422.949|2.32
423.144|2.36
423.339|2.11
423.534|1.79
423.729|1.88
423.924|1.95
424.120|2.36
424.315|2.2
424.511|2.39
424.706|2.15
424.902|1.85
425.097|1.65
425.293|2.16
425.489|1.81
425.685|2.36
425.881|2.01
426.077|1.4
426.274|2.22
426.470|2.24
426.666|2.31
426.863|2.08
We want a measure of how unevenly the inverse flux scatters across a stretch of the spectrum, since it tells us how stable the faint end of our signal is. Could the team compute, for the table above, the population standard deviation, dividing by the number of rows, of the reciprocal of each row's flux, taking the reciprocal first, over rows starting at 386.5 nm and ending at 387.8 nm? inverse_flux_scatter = 0.18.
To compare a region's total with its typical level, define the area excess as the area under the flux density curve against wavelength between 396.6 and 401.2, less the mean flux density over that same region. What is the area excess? 6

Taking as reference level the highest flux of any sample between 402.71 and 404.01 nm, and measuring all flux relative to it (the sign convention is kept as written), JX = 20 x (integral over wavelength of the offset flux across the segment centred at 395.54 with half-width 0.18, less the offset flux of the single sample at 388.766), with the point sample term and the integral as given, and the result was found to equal 28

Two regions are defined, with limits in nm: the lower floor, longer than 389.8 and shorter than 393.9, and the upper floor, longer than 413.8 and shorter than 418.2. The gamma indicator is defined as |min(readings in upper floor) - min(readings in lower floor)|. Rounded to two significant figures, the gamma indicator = 1.4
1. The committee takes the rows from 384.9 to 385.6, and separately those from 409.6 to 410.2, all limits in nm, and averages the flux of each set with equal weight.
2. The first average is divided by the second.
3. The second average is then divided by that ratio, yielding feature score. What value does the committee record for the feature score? 2.9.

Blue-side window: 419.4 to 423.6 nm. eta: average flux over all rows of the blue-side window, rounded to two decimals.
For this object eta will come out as 2.00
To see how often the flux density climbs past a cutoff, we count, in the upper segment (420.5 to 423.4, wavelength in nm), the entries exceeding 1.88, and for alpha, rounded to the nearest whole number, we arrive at 12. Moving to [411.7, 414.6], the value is 11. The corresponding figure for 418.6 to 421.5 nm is 10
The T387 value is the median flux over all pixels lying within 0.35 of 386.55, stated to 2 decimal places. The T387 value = 1.12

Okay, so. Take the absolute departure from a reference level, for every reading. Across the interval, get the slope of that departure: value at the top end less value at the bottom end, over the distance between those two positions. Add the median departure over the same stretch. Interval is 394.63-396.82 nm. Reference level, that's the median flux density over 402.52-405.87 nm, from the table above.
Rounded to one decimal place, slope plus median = 1.1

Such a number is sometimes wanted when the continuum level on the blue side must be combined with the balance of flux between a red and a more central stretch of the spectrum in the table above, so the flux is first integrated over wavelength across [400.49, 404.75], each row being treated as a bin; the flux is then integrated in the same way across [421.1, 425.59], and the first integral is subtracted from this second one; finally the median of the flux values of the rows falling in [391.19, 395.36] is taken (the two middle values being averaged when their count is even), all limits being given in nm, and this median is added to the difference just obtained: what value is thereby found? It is 1.8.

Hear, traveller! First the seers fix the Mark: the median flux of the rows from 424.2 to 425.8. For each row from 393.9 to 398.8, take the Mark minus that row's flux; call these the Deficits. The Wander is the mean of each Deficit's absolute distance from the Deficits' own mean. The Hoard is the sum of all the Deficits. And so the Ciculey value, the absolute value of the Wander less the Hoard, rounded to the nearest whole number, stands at 23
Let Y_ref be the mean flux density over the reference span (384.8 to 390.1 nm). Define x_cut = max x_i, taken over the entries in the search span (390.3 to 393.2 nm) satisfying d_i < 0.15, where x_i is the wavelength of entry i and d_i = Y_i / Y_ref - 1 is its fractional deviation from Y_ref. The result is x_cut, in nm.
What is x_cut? 393.087 nm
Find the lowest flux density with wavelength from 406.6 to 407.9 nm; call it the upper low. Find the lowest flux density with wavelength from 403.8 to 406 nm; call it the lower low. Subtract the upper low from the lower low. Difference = -0.40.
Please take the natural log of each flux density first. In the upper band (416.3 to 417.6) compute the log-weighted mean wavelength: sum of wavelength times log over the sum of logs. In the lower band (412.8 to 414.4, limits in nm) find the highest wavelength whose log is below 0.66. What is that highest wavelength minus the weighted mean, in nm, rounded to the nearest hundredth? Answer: -2.64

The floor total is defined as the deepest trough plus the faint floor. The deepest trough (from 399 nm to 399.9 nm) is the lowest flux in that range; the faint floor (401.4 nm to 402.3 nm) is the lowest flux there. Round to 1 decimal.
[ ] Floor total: 3.7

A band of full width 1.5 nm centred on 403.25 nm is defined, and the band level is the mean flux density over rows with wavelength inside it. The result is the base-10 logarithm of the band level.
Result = 0.298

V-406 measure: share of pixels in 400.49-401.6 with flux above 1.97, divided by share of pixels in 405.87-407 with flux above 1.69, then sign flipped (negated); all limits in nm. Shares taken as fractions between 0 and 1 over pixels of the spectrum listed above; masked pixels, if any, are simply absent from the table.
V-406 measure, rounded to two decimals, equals -1.00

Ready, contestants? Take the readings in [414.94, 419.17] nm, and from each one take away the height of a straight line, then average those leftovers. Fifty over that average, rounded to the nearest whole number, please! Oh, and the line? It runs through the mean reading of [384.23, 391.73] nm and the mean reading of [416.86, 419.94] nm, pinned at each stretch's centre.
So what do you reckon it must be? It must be 474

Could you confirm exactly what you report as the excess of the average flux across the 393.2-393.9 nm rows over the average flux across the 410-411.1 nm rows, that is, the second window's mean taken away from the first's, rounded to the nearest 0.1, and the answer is -1.5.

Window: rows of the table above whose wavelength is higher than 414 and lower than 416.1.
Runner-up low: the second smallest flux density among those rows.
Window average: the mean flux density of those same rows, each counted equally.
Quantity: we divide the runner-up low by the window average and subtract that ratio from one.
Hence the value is 0.16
